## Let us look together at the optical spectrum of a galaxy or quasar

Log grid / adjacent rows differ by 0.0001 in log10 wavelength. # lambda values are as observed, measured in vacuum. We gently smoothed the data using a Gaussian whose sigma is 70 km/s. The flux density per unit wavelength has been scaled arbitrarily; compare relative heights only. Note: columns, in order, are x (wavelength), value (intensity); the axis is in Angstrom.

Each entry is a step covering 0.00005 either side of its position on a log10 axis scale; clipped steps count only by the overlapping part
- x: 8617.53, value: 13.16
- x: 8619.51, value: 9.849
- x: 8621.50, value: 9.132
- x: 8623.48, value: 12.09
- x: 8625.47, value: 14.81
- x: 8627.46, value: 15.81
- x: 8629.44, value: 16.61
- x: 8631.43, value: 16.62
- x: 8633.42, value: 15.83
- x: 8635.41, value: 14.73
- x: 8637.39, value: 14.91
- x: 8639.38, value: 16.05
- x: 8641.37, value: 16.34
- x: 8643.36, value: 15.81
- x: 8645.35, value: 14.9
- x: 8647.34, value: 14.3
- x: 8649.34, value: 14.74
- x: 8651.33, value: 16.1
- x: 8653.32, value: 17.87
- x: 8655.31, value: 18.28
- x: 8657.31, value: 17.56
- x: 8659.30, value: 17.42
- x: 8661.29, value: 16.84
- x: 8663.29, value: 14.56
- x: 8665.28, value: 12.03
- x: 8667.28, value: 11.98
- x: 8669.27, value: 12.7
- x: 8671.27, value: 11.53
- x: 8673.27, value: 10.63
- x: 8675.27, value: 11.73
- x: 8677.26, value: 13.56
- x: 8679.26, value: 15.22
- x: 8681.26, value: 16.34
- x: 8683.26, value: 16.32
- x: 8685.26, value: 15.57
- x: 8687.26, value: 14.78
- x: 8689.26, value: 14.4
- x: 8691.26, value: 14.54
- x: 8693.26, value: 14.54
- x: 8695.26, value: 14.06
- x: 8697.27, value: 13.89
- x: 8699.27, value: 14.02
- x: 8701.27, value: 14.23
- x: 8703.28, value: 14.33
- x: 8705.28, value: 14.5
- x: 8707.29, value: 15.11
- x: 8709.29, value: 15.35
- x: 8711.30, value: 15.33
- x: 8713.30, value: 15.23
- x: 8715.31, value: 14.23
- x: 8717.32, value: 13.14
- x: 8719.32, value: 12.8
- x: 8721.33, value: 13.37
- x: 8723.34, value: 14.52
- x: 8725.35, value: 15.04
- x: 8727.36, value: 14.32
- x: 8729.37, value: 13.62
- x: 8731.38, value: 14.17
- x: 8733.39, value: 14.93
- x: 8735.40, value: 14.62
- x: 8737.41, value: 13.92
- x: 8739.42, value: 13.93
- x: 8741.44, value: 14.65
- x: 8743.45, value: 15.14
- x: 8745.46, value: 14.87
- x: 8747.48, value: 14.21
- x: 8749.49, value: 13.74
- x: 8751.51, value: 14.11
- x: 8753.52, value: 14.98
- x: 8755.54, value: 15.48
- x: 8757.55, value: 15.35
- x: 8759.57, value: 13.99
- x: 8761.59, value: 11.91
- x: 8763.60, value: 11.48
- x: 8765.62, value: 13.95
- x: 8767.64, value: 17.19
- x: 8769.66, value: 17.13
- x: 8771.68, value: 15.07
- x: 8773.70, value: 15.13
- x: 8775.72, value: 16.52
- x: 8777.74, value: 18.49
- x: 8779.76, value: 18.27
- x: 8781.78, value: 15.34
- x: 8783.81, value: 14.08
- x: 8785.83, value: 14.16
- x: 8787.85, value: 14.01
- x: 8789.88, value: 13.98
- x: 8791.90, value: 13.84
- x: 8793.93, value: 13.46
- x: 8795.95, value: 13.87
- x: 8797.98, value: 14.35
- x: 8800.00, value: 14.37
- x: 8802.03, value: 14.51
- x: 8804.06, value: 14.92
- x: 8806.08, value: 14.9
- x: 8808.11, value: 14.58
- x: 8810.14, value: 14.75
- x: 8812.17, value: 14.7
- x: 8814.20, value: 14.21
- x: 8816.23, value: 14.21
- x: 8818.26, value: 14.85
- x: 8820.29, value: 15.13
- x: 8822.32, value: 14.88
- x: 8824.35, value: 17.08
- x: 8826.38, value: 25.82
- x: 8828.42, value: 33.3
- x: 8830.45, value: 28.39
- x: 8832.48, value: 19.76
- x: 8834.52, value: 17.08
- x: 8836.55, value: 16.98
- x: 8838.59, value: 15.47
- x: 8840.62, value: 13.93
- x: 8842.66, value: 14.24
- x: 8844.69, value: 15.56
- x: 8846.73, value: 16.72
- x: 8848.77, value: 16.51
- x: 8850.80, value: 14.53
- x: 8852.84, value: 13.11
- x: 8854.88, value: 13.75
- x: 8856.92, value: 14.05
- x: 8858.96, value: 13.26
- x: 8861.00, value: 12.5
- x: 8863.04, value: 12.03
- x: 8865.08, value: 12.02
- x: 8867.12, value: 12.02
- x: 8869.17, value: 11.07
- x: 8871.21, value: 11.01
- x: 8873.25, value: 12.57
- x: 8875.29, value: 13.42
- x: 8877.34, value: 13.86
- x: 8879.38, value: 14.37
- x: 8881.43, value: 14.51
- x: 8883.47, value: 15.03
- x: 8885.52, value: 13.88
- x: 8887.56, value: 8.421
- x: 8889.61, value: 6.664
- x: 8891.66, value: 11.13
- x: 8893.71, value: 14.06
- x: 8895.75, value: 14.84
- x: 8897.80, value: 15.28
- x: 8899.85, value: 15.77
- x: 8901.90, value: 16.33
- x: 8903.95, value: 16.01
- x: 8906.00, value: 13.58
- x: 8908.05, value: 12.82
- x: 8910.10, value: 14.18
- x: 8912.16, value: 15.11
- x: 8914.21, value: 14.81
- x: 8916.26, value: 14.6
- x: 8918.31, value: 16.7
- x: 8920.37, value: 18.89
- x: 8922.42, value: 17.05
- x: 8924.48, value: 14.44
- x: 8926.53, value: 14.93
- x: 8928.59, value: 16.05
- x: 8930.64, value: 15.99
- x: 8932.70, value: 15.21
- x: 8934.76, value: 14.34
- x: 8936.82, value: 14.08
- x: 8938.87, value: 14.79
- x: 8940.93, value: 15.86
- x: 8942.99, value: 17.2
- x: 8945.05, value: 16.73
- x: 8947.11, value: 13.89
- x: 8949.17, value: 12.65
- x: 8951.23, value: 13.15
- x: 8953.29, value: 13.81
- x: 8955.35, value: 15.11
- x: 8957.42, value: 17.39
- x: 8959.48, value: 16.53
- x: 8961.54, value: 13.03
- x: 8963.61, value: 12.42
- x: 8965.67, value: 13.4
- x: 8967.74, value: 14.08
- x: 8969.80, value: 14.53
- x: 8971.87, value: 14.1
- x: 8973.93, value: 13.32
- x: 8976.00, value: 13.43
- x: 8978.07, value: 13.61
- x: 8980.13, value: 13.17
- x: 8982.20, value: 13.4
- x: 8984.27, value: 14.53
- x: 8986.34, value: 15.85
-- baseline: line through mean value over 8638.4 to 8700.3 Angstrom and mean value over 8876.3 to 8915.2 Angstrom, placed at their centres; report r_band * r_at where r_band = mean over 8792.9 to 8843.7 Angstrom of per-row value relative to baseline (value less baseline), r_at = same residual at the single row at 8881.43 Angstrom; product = 1.96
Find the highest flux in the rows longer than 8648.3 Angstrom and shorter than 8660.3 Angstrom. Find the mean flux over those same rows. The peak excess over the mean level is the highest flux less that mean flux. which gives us 1.3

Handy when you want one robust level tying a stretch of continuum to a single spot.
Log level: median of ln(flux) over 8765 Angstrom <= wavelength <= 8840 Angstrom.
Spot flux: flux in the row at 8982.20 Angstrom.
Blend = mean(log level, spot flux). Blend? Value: 8.1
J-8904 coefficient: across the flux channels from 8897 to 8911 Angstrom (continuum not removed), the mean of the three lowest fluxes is 13.5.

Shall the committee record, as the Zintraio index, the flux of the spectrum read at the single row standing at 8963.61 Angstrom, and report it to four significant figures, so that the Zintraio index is 12.42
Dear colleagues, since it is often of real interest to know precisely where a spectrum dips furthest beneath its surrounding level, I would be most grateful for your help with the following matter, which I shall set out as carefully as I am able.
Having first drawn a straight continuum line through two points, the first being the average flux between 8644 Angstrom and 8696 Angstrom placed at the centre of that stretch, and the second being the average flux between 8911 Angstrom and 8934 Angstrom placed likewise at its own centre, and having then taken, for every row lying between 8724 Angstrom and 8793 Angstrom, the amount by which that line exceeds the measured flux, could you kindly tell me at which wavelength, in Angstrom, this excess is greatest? 8763.60 Angstrom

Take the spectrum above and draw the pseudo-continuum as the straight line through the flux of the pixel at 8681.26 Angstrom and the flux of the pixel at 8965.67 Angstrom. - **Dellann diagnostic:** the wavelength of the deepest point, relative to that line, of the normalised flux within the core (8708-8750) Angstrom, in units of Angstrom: 8719.32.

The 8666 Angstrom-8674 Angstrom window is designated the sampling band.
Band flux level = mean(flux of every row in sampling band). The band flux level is 11.7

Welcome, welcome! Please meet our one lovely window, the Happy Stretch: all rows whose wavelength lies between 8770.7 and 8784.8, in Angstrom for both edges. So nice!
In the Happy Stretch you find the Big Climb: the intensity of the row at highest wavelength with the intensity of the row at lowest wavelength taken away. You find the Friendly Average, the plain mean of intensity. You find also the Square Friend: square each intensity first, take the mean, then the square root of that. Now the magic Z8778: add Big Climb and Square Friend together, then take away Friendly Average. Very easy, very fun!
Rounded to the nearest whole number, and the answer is -1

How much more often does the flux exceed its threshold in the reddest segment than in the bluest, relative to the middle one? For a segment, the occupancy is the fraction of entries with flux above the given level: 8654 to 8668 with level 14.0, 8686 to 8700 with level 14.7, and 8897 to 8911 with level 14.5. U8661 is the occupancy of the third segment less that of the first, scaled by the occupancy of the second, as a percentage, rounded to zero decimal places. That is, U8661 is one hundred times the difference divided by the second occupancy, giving -100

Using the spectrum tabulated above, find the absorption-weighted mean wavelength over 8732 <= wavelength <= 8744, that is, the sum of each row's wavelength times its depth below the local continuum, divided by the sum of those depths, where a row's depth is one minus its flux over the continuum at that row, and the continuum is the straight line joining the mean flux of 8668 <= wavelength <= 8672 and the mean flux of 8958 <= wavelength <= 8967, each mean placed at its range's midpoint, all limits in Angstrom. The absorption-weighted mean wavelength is 8738.5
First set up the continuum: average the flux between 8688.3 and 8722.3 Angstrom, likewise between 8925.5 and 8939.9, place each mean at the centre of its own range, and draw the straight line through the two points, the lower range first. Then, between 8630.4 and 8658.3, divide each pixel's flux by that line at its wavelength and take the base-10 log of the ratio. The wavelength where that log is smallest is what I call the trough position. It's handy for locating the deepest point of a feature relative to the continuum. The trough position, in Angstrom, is 8647.34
